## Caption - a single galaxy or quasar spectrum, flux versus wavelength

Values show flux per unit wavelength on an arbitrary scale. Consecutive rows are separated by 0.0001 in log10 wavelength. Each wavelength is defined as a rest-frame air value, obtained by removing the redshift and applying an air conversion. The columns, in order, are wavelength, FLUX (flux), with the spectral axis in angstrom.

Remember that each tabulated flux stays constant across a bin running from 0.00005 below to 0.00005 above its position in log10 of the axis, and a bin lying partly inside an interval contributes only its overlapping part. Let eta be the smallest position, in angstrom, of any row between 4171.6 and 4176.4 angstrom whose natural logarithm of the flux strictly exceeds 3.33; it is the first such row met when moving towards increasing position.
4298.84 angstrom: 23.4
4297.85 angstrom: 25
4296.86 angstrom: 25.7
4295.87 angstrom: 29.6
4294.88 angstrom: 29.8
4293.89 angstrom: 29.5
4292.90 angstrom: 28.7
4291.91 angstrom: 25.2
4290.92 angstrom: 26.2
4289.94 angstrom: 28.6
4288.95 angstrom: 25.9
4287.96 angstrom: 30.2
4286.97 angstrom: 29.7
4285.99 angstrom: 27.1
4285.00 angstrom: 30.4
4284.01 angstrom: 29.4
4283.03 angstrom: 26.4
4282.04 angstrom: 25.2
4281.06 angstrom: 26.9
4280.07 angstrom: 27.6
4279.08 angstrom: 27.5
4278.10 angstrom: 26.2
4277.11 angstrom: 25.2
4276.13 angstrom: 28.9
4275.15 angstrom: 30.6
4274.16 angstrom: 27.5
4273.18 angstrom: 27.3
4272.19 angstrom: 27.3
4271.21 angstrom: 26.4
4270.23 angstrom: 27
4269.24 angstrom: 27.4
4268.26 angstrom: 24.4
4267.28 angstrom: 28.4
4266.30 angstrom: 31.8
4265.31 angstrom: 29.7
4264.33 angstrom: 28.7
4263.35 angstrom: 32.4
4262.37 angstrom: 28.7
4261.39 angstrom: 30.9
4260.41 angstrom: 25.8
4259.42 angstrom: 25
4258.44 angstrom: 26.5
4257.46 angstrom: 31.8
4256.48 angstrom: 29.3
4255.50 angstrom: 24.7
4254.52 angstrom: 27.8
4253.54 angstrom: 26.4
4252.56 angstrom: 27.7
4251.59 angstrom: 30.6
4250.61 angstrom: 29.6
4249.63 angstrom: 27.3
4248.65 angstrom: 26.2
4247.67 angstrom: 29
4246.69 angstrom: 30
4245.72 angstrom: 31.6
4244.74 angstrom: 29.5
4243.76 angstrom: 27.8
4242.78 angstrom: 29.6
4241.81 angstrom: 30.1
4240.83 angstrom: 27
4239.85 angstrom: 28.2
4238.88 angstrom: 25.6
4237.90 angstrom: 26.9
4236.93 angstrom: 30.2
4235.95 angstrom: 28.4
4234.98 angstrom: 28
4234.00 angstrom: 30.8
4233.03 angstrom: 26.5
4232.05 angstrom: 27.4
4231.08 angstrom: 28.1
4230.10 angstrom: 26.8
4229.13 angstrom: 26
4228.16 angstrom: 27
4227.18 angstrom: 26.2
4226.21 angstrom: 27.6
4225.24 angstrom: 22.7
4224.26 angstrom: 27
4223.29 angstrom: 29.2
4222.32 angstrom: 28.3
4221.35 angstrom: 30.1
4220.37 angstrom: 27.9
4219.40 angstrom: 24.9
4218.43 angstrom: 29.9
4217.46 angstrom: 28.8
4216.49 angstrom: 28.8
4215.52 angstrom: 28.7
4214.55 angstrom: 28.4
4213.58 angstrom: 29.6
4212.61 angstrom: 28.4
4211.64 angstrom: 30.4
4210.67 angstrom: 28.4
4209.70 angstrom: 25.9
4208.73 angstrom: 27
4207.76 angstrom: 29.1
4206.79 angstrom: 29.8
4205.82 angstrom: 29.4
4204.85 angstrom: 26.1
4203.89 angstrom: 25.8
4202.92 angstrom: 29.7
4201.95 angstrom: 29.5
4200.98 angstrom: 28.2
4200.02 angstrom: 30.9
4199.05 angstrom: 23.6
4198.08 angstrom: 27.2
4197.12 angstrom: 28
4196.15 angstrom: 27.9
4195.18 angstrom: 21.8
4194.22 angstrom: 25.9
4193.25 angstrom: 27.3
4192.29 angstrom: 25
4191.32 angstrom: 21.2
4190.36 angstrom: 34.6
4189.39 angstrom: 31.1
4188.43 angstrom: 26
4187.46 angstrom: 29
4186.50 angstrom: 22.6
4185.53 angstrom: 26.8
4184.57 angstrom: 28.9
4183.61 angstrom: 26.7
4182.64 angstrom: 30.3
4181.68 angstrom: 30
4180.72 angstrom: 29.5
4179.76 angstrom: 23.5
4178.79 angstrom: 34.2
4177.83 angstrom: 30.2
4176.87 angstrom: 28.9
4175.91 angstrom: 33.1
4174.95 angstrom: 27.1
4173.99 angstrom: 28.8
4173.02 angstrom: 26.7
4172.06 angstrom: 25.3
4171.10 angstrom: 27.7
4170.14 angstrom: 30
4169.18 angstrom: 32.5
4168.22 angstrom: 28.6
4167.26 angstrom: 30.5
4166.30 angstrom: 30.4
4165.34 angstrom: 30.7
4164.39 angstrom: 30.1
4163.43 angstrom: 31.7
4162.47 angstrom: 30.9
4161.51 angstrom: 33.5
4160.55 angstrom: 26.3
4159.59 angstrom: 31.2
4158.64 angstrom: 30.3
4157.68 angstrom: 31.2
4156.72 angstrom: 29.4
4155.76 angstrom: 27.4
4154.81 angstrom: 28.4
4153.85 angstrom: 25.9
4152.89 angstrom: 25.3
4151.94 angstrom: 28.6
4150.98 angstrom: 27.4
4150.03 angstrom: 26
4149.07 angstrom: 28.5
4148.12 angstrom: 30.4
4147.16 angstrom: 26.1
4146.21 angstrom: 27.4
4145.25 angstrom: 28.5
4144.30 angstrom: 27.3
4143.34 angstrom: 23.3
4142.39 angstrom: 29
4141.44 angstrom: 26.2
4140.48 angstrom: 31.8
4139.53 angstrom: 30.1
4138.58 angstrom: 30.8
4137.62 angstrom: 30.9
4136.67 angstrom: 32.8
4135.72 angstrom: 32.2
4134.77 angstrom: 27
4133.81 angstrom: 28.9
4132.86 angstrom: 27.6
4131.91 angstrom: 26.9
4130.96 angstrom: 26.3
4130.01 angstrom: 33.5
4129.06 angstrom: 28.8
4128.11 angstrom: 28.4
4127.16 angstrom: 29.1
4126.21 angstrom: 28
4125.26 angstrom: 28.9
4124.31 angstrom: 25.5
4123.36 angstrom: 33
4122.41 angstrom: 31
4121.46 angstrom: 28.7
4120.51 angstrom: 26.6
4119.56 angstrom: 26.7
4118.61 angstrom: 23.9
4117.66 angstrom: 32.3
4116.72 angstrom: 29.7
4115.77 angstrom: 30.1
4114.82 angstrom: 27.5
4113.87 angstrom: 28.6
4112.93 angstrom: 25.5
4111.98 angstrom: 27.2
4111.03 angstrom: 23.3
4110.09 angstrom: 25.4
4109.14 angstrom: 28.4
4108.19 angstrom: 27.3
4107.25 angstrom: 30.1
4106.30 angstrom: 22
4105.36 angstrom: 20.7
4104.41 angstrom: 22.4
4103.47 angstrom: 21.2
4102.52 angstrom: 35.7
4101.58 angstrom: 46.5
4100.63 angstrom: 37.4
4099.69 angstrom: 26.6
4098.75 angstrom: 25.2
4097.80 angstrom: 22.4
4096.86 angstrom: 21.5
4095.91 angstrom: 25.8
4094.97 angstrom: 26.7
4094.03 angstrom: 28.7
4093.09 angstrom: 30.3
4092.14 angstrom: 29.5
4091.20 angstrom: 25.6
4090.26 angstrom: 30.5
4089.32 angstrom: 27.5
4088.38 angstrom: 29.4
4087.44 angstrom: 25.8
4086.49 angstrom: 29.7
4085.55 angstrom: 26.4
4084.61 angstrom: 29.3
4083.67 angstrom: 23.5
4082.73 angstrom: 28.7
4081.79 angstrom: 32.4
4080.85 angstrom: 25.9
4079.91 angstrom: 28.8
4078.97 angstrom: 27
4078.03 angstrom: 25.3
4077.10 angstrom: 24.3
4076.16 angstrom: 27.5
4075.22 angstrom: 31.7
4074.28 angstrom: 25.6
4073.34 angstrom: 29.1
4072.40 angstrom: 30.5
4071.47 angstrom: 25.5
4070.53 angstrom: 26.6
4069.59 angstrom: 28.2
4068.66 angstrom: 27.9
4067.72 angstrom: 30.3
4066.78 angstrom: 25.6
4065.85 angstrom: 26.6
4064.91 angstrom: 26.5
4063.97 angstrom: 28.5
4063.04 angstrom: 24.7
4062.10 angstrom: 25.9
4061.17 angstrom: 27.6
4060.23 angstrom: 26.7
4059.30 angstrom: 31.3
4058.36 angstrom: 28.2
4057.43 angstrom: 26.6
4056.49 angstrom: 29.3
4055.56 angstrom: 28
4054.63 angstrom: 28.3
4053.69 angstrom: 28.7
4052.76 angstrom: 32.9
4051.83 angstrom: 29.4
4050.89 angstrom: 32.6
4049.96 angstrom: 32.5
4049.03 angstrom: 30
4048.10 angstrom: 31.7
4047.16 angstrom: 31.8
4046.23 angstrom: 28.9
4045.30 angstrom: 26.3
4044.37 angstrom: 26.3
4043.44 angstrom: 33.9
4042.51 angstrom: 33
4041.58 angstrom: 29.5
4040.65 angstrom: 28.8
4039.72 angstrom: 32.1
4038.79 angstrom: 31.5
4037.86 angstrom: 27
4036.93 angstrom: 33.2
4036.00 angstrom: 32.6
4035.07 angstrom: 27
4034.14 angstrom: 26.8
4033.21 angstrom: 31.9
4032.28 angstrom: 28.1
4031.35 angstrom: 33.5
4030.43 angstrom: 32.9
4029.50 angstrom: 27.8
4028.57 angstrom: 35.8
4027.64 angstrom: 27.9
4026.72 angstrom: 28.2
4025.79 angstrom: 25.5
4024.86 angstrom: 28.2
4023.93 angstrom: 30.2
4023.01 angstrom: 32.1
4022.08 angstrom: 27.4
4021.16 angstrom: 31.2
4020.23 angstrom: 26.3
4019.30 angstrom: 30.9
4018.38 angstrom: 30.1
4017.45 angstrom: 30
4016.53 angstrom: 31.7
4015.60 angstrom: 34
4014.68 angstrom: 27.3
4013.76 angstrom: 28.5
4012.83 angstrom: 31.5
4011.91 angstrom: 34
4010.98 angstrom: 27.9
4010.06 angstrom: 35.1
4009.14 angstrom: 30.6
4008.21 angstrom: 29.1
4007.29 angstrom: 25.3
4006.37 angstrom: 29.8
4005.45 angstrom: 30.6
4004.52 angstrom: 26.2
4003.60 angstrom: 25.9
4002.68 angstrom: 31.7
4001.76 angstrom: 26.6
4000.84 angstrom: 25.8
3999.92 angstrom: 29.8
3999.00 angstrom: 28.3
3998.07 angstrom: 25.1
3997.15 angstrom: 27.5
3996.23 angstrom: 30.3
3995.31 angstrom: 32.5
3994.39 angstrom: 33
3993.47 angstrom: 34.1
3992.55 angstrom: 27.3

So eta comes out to 4173.99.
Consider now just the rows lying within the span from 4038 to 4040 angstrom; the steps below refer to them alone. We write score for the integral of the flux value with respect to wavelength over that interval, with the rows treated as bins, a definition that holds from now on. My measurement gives 62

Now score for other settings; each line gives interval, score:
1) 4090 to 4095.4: 154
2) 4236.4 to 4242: 156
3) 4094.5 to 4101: 171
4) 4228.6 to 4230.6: 53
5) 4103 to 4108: 118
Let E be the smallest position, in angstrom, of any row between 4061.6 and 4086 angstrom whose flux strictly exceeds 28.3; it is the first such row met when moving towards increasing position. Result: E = 4063.97 angstrom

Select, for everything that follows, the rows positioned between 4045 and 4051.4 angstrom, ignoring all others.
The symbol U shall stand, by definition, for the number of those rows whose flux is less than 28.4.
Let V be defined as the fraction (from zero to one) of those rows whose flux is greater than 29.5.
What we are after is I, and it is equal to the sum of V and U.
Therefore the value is 1.7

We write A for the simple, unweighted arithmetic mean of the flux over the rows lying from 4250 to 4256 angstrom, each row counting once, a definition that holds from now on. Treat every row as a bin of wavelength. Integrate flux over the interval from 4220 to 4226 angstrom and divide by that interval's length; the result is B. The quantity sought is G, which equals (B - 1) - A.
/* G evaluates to -1.3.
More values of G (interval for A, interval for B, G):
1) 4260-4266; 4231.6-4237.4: -1.8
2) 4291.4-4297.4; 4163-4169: 1.4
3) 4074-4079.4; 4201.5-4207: 0.4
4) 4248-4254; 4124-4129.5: -0.8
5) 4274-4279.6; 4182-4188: -1.2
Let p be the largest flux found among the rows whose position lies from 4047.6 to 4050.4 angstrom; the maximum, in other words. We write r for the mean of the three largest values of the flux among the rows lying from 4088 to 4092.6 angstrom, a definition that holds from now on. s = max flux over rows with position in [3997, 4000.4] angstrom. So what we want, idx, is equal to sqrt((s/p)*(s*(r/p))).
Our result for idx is 5.0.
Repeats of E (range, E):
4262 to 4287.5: 4262.37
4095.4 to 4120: 4100.63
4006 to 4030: 4006.37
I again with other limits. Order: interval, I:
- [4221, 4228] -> 5.1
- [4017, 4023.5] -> 2.7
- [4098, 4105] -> 4.4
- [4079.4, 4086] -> 3.1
